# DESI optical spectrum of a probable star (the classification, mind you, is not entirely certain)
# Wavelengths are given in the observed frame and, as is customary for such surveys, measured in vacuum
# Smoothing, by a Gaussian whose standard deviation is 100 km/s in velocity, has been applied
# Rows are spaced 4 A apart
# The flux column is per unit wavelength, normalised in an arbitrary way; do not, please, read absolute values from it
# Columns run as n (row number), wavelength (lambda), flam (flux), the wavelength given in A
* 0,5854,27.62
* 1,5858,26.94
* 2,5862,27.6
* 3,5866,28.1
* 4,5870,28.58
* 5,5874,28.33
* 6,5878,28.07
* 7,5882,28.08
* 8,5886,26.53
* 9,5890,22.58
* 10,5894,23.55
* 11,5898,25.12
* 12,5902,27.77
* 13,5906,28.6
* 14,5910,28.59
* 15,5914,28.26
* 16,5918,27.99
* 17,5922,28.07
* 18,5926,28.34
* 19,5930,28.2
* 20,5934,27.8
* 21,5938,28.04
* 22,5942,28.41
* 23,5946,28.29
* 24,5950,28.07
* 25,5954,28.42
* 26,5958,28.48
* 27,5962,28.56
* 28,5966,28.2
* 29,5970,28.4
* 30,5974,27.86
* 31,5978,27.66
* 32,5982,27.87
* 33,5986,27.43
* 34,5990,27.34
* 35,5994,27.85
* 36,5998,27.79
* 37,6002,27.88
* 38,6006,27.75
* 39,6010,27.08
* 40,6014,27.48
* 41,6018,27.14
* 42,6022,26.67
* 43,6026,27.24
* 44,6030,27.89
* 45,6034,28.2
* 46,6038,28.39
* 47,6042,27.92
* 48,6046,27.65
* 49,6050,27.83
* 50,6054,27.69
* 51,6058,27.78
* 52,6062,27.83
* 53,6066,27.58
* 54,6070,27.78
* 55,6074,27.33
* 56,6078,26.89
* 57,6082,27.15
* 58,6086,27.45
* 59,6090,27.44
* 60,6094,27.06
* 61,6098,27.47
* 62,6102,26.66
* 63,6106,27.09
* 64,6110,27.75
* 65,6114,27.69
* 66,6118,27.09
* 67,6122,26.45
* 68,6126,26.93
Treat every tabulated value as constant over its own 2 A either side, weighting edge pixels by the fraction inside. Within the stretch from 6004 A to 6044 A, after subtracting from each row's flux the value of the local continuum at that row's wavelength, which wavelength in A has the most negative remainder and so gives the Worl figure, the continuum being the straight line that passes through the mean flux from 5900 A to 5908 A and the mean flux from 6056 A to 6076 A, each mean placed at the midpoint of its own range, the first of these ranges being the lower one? 6022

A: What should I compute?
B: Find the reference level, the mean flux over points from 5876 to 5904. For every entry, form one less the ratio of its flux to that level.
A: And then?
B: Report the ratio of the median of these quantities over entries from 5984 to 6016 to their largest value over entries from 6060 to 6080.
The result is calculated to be 1.8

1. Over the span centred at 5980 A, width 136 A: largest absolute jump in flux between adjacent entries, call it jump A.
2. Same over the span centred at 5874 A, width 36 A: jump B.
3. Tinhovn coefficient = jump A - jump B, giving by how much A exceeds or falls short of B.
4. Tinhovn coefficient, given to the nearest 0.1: -3.3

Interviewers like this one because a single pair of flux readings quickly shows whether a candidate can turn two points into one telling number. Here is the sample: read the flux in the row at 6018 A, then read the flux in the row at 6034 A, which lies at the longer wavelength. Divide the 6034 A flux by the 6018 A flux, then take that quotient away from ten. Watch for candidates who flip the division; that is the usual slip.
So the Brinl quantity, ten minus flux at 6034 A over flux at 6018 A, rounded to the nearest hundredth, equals 8.96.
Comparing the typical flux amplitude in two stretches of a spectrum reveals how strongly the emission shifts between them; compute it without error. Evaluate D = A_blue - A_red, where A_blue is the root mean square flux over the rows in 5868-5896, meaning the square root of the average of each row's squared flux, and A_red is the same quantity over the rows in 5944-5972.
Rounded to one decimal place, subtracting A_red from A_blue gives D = -1.7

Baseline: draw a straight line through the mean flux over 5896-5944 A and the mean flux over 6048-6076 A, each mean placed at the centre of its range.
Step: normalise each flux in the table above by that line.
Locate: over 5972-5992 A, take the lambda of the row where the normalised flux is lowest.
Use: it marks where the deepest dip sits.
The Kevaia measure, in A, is 5990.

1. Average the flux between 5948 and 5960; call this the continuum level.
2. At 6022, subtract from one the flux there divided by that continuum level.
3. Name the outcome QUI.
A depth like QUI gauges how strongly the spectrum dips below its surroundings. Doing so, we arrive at 0.058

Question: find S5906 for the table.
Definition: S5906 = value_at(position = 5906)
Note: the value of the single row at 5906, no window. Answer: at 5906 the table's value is 28.6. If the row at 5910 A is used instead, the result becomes 28.59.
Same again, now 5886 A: 26.53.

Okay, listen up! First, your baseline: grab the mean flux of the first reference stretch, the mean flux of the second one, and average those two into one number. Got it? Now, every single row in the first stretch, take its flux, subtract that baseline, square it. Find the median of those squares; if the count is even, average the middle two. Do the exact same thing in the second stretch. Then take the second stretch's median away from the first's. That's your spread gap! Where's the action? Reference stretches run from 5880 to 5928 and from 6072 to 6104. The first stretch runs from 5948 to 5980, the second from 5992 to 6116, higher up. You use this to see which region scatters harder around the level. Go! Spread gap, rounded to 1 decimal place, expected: 1.2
